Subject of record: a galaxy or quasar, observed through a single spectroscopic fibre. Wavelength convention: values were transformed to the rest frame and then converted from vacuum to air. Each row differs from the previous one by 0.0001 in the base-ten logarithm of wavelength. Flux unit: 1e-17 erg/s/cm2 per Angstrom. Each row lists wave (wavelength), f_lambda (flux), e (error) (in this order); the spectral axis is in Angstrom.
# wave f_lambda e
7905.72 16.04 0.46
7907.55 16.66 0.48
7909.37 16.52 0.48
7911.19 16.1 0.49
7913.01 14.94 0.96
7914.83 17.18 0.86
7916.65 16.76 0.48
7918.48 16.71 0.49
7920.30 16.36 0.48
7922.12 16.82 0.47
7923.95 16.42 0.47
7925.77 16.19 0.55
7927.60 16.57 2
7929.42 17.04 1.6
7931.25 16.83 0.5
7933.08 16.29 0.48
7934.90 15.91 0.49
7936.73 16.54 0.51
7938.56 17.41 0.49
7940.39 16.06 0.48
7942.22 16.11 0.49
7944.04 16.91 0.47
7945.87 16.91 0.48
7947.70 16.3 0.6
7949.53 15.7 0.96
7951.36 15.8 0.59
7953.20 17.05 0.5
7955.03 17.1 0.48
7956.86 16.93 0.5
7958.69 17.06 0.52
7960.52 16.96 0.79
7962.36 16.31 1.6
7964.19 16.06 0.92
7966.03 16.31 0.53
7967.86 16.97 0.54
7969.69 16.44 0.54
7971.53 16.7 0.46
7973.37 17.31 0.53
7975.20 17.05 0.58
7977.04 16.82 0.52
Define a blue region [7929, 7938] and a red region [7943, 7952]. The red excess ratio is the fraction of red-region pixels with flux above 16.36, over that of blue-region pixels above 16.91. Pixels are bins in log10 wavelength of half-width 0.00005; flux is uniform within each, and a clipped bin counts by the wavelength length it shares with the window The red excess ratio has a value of 2.0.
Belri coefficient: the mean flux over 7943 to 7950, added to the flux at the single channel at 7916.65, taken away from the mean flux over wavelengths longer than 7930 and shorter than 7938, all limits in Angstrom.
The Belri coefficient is -16.8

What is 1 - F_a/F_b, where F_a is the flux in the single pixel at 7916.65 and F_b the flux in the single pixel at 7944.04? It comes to 0.01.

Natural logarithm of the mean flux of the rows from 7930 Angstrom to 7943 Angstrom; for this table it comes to 2.80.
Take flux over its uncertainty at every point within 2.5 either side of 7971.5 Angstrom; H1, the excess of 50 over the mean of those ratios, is 17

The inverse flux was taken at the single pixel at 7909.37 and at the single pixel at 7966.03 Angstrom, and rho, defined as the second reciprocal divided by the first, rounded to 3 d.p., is 1.013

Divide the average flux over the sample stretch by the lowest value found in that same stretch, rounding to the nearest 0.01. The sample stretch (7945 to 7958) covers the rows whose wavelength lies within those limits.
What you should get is 1.05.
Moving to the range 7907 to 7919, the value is 1.10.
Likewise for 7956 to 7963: 1.03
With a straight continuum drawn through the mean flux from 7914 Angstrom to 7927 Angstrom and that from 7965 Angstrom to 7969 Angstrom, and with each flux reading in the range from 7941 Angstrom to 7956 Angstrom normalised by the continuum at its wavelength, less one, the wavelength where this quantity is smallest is 7949.53 Angstrom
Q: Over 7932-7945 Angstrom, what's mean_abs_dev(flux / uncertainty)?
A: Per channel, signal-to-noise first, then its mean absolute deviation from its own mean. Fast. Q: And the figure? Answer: 1.1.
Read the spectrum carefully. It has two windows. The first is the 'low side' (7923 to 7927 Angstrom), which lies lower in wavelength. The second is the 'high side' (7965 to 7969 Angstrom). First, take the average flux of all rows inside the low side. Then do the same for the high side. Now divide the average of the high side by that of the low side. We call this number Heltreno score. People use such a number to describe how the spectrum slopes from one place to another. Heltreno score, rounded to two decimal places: 1.02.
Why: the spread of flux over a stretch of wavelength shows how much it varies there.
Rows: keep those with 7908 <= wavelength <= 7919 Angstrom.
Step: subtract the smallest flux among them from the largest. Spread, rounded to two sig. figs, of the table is 2.2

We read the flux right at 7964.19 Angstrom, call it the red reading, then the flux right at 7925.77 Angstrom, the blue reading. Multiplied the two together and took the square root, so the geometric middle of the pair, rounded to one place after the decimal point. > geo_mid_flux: 16.1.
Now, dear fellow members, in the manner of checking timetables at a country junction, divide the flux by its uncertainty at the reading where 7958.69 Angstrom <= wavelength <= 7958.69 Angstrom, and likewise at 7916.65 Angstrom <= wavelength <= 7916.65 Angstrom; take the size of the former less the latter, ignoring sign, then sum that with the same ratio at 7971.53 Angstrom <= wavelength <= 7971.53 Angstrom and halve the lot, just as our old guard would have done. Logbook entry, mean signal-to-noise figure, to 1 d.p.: 19.2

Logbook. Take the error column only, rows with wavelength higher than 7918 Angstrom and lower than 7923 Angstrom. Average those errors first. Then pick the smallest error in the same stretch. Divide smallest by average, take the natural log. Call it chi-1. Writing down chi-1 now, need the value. -0.02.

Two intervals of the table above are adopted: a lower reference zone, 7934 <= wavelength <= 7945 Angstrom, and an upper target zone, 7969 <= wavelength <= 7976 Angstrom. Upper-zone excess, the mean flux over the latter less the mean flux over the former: 0.4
